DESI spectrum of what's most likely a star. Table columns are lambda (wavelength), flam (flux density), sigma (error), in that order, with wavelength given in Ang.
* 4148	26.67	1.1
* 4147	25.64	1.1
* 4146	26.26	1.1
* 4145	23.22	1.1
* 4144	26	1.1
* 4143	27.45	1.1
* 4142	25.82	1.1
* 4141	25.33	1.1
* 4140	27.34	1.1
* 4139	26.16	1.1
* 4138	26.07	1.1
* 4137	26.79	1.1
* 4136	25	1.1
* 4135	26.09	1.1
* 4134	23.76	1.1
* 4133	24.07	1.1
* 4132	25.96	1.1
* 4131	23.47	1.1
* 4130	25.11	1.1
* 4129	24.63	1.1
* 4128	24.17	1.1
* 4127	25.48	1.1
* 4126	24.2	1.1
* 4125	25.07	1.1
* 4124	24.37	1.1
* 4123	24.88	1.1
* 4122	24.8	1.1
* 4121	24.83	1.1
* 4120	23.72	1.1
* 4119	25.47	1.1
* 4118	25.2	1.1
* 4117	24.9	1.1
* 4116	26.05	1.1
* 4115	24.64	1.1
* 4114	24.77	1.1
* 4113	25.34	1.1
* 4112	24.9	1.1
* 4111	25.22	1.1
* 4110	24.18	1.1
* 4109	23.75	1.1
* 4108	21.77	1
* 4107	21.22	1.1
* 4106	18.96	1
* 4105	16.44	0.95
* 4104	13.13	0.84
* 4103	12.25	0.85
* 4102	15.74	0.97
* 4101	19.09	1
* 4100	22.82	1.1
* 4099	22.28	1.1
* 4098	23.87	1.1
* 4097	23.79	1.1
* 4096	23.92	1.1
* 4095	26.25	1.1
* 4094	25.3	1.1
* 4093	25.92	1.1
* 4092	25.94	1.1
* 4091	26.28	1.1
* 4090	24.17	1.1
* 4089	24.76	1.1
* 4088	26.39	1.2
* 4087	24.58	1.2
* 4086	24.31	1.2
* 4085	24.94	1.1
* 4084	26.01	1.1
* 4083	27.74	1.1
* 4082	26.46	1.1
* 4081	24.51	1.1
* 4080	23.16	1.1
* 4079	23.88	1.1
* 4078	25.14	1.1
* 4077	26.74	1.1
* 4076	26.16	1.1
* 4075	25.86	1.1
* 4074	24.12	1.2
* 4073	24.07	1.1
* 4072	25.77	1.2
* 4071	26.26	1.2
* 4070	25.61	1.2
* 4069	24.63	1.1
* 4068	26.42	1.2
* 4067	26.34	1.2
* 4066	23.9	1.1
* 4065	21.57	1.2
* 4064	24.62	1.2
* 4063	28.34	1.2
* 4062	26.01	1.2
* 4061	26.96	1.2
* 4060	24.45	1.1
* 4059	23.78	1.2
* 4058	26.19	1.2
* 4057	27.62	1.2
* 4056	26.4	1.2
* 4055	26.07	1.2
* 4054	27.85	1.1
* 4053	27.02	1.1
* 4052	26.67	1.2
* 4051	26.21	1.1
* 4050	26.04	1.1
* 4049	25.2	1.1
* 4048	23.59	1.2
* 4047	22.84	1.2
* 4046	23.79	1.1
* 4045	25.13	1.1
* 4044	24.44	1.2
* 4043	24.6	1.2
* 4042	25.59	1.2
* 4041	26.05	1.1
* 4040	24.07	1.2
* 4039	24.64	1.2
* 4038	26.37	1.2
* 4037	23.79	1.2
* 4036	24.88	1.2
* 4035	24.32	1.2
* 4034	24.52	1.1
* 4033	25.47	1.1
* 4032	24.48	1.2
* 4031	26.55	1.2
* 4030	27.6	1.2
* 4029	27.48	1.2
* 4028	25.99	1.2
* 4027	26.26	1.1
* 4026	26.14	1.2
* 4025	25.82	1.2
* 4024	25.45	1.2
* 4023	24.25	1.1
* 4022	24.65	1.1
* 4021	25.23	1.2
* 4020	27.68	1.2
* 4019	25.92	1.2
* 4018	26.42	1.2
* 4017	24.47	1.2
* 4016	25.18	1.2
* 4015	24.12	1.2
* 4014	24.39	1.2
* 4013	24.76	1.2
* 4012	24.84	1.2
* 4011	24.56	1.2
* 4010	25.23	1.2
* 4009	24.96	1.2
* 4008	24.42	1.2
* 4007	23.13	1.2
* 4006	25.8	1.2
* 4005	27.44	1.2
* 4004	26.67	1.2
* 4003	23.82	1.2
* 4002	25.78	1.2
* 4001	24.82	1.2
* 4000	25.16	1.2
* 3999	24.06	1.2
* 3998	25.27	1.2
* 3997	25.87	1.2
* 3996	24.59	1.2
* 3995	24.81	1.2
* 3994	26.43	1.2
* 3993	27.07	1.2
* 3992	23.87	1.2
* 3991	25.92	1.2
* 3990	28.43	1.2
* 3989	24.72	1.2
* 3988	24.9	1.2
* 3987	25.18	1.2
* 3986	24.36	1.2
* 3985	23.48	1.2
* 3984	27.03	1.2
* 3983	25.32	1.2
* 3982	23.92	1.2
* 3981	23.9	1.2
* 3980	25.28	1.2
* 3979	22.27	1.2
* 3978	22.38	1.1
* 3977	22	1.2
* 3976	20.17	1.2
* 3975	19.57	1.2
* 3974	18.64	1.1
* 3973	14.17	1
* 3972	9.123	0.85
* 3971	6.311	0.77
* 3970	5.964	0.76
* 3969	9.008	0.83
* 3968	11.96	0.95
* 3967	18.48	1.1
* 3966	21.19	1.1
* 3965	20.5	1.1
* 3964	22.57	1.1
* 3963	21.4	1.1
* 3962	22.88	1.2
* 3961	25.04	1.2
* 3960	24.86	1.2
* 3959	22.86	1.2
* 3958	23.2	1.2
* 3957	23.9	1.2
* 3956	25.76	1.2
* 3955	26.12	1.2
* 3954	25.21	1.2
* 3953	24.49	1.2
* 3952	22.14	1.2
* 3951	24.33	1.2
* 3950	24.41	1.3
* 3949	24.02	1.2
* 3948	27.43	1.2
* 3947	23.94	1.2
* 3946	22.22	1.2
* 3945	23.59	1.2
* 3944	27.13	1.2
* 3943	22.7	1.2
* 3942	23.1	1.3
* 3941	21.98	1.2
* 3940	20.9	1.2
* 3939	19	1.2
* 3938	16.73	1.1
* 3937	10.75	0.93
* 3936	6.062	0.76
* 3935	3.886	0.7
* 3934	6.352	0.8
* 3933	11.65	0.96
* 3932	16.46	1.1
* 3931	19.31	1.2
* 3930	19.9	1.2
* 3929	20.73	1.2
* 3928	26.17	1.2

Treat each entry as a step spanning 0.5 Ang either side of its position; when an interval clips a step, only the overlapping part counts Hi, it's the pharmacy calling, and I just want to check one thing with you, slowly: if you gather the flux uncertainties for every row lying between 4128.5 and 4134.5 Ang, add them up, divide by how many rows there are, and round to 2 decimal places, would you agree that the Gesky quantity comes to 1.10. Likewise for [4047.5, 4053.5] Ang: 1.13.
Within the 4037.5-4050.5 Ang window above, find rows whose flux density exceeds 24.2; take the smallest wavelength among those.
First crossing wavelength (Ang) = 4038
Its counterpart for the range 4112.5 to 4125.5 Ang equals 4113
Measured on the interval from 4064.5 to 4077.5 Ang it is 4067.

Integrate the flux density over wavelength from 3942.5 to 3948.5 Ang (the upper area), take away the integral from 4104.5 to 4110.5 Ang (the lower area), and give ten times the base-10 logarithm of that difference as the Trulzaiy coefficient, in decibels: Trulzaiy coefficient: 13.2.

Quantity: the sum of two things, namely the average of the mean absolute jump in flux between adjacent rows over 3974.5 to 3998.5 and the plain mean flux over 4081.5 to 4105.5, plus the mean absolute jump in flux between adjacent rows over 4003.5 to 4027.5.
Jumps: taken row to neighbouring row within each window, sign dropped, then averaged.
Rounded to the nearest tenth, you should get 13.1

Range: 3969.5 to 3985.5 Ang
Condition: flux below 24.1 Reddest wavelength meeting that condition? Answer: 3985 Ang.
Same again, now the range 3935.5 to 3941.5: 3941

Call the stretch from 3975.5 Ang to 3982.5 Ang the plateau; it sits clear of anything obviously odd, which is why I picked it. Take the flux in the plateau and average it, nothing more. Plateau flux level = 22.8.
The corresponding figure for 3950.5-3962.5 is 24.2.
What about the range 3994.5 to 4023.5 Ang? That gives 25.1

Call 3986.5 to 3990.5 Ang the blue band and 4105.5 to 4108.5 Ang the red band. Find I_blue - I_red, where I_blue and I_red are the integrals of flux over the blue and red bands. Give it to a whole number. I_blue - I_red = 41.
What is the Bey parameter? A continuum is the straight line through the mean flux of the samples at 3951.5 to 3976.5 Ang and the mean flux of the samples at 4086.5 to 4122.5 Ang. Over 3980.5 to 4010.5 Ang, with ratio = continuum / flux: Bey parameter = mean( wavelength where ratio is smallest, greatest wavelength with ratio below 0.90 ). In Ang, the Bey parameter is 4000.0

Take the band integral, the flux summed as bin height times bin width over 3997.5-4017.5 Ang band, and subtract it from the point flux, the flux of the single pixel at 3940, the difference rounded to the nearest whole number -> -478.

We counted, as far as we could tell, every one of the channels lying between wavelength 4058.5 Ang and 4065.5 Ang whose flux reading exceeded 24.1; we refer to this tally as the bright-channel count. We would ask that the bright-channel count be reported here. 5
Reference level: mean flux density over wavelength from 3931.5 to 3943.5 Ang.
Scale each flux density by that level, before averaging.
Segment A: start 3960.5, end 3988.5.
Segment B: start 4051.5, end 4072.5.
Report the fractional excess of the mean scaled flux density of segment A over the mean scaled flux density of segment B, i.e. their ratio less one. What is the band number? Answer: -0.23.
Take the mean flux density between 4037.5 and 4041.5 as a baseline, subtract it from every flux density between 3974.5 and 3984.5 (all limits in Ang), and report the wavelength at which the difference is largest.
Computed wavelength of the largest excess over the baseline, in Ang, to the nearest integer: 3984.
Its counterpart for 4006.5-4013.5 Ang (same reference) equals 4010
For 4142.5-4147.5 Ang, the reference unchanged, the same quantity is 4143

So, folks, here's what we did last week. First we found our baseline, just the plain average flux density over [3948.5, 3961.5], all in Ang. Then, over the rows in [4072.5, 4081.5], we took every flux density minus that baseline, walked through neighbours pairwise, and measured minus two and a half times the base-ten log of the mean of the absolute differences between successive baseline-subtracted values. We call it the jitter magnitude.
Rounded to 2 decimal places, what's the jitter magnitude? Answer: 0.06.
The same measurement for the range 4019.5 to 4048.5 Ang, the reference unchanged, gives 0.06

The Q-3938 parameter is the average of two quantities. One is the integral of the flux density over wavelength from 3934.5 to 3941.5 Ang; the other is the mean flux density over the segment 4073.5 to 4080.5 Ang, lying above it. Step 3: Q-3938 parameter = 62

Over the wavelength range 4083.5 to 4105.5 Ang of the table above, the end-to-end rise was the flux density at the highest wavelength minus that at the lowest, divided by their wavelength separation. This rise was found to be -0.5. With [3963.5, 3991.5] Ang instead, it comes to 0.1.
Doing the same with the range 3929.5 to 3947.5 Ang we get 0.2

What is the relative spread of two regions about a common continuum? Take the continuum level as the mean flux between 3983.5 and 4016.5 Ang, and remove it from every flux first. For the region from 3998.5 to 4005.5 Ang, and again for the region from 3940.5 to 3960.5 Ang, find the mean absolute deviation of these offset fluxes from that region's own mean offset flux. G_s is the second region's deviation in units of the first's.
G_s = 1.2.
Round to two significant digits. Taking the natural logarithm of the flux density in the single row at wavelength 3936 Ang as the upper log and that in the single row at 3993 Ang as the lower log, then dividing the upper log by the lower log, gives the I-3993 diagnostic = 0.55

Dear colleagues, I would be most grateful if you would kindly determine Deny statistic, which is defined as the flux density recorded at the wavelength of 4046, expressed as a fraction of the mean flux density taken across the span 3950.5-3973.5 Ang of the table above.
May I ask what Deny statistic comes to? 1.21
